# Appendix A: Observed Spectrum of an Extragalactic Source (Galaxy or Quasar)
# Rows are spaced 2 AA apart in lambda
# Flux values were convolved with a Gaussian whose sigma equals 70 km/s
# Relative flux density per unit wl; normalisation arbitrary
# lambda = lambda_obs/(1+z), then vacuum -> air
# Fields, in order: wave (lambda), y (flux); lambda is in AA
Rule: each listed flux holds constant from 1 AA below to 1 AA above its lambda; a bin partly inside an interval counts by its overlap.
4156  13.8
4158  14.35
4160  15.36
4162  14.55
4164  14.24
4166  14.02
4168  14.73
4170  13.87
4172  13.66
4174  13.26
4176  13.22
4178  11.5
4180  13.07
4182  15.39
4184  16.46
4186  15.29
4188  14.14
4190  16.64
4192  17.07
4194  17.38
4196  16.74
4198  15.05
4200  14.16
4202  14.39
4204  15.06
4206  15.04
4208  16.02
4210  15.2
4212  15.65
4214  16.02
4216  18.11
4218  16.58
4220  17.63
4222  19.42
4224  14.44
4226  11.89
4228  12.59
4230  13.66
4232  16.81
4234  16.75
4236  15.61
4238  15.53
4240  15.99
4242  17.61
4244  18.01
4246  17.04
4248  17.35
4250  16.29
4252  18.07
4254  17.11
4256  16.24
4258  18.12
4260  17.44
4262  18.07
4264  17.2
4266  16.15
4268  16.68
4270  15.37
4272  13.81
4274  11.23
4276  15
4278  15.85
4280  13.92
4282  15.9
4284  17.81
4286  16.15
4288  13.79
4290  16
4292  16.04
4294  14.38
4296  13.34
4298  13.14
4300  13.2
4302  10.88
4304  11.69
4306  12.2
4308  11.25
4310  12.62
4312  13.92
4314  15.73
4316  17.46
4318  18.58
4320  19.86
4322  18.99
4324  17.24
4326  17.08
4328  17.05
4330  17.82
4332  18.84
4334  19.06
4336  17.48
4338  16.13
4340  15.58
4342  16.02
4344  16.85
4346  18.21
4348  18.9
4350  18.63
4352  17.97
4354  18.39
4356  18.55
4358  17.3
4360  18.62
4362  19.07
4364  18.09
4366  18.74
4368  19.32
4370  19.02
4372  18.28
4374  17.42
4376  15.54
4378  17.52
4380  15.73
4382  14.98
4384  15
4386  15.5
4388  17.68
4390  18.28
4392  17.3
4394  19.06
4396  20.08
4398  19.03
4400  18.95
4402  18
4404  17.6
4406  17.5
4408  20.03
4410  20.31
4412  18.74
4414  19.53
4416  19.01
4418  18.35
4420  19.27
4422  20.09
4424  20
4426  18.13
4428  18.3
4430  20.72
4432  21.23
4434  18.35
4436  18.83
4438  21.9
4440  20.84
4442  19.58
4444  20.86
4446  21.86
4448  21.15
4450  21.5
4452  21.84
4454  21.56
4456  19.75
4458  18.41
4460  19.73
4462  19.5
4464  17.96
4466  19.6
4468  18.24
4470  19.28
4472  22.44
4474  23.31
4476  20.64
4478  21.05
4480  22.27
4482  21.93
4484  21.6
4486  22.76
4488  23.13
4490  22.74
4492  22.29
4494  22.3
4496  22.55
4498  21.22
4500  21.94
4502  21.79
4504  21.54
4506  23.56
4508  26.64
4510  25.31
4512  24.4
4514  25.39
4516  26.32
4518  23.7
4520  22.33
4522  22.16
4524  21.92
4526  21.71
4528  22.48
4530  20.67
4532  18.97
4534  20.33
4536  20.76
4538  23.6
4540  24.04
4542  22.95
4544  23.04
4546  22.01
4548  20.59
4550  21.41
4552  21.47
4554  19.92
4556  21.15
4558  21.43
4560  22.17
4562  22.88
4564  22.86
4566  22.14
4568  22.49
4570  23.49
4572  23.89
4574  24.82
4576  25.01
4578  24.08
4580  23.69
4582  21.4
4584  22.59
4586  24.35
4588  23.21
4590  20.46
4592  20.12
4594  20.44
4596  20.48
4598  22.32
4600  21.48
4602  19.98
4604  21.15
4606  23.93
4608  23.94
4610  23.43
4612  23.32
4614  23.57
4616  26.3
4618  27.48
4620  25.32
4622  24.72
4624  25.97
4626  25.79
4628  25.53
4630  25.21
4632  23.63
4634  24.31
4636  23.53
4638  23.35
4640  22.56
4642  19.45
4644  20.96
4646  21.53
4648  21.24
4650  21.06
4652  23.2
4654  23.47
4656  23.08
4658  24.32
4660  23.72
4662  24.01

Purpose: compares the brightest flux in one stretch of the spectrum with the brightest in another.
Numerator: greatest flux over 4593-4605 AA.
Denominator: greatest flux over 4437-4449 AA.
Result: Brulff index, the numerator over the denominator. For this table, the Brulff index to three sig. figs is 1.02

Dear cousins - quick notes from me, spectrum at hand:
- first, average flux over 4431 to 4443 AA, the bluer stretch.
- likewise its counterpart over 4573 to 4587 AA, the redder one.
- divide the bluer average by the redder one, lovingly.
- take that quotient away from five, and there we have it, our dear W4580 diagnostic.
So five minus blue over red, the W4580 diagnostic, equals 4.15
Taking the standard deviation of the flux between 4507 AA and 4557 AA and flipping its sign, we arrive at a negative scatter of -2.0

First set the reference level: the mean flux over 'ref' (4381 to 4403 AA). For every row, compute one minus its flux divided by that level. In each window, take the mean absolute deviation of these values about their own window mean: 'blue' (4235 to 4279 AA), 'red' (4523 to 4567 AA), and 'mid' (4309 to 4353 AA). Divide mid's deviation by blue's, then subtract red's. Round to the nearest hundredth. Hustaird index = 1.08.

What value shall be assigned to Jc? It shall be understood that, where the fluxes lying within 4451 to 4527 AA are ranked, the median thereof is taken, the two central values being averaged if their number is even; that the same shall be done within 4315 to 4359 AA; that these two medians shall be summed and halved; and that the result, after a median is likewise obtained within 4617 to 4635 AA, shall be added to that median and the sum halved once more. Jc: 22.6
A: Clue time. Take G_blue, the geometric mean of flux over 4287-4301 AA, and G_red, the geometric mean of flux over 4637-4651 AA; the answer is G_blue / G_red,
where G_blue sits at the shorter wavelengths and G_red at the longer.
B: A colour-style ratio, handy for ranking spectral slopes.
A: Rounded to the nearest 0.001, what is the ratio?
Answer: 0.664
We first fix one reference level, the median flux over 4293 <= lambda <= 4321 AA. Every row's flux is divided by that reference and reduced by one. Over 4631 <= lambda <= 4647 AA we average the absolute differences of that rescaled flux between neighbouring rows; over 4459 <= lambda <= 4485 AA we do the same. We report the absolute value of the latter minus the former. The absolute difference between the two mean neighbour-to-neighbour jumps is 0.011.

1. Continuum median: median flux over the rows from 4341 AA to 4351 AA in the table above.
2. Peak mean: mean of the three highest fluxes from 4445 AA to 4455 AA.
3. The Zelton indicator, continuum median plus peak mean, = 40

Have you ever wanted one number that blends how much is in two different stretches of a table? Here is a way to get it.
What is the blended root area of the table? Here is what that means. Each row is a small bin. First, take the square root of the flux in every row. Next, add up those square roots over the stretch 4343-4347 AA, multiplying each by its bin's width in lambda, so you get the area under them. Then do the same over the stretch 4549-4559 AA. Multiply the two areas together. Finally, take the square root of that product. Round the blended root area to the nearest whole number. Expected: 28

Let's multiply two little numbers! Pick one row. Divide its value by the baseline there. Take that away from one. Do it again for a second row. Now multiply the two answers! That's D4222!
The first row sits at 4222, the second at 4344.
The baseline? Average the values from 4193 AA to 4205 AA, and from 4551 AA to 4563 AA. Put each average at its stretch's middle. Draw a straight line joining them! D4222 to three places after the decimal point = -0.013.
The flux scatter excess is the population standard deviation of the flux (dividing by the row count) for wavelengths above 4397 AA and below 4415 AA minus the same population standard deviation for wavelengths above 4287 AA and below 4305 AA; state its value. -0.7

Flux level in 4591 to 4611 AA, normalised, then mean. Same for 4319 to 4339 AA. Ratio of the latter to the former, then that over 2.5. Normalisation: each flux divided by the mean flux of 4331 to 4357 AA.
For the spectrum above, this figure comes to 0.33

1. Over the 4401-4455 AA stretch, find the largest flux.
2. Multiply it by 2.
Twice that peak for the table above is 44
